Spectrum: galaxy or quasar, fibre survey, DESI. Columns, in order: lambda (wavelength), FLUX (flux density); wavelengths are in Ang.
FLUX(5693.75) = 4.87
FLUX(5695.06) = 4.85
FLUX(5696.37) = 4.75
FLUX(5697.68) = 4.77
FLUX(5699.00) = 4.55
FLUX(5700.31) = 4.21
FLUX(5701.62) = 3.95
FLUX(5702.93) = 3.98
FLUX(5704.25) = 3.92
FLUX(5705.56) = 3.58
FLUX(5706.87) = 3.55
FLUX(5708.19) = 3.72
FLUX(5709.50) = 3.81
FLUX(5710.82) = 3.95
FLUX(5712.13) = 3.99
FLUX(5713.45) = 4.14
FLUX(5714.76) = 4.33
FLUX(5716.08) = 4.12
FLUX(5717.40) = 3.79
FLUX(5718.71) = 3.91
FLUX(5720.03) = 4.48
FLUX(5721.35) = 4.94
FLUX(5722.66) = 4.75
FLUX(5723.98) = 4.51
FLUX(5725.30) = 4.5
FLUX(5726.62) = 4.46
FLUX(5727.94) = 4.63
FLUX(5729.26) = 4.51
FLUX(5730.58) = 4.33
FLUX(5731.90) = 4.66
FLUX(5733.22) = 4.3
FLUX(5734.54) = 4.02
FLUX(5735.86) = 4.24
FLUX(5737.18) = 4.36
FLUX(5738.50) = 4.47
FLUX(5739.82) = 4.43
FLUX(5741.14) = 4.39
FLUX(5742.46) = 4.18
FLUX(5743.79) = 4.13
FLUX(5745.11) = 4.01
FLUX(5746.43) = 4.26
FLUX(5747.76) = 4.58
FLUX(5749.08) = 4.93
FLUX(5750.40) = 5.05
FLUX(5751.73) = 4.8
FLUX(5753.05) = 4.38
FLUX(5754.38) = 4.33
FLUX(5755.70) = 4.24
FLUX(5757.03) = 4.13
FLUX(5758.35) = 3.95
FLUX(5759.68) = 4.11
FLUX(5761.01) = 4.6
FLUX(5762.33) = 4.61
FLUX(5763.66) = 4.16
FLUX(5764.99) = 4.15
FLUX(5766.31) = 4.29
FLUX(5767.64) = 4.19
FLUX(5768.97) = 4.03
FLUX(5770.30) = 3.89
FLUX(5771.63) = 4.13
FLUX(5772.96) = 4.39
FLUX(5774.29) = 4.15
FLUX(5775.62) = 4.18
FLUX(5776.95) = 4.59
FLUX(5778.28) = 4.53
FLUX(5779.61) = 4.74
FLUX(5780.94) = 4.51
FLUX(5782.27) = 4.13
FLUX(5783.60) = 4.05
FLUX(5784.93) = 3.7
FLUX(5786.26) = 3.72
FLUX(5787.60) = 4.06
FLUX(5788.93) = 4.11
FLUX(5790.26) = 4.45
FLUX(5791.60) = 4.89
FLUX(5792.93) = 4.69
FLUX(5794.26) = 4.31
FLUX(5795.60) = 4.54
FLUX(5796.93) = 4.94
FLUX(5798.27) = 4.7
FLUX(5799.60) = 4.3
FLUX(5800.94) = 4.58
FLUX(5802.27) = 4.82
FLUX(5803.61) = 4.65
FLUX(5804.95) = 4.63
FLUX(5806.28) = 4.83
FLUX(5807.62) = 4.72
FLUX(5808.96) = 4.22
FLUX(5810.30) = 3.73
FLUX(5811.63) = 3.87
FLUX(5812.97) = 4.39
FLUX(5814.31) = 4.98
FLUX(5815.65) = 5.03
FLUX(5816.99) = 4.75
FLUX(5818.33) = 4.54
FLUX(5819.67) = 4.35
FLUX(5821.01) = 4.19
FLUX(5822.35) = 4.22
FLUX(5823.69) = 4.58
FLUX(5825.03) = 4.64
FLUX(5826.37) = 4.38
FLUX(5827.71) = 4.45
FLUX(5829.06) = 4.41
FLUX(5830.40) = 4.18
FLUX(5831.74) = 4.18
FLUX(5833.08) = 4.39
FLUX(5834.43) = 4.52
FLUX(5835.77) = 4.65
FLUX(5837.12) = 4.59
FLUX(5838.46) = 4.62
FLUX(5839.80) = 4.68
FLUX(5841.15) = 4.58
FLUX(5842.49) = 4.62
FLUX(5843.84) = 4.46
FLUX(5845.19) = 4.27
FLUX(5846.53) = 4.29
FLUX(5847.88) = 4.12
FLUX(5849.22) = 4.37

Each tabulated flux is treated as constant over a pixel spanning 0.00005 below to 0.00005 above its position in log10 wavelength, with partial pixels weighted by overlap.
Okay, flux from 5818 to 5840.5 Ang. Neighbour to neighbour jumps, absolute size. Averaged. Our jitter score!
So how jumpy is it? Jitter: 0.13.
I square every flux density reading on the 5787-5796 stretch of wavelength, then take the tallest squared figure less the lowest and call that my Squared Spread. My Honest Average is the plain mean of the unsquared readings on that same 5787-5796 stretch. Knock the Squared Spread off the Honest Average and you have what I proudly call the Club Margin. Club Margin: -3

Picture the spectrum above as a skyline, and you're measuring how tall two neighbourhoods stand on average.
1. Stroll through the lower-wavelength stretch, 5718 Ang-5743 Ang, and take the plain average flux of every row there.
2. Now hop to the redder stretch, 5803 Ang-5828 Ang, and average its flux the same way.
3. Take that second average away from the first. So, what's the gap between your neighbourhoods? -0.06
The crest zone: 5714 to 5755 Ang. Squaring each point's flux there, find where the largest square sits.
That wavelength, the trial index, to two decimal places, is 5750.40 Ang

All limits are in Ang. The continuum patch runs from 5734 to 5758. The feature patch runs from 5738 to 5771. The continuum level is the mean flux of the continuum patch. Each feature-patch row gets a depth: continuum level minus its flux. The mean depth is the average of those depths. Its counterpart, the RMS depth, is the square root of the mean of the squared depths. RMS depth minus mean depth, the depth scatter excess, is 0.24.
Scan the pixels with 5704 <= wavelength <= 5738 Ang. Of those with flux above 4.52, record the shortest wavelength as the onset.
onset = 5721.35 Ang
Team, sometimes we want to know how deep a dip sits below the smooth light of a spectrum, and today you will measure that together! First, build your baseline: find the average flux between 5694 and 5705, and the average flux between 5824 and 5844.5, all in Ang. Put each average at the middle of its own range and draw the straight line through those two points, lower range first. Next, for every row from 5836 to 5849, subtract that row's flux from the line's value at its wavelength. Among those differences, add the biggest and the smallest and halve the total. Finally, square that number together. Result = 0.010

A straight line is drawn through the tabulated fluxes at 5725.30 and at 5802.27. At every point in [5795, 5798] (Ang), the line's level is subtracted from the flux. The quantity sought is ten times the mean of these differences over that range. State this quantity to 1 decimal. -0.6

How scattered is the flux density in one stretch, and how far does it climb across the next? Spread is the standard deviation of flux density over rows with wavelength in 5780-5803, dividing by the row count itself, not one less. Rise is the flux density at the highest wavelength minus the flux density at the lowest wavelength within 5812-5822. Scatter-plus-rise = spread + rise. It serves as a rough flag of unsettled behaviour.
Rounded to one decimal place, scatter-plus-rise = 0.2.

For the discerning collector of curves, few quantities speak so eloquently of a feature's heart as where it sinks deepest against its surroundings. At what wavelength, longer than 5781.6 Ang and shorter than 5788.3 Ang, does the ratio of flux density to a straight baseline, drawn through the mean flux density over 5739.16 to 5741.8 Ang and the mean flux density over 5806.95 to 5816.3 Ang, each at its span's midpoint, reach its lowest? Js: 5784.93 Ang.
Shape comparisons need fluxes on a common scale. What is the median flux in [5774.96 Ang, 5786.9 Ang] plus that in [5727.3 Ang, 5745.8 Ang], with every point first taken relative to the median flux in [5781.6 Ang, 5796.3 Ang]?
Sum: 2.06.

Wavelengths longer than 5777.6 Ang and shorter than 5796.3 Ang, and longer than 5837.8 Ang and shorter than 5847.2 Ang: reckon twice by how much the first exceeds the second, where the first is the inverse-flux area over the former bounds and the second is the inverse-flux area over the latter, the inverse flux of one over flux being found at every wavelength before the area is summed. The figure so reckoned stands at 5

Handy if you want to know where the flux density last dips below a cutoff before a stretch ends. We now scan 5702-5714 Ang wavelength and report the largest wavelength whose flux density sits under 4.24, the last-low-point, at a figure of 5713.45 Ang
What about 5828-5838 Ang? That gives 5831.74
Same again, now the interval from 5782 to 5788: 5787.60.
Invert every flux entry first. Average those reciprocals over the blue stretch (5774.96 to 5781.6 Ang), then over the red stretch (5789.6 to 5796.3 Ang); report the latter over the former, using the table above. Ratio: 0.99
